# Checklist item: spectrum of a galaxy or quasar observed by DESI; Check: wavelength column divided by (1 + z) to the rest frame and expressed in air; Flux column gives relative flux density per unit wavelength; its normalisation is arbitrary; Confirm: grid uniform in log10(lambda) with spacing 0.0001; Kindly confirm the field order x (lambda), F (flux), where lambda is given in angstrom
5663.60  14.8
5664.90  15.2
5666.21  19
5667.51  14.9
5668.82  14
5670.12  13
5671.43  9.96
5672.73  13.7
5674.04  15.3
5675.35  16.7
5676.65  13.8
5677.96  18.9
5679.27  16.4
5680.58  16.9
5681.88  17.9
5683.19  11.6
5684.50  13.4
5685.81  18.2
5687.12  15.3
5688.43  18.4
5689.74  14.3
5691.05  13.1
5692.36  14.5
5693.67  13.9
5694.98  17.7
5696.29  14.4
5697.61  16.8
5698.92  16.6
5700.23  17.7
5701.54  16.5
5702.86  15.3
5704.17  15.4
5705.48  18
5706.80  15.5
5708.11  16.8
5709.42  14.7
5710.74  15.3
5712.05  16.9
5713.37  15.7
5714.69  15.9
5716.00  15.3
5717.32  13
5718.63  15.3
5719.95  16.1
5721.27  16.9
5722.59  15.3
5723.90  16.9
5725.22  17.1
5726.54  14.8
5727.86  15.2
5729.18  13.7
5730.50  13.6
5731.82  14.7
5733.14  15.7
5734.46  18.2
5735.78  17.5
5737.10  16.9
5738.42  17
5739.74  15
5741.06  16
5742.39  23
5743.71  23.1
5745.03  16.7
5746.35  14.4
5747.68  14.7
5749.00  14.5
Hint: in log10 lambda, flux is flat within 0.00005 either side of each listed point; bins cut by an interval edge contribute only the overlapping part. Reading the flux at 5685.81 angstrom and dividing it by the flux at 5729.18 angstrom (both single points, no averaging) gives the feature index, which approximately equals 1.33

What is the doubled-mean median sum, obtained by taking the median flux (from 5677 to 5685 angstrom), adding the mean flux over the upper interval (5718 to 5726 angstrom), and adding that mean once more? 49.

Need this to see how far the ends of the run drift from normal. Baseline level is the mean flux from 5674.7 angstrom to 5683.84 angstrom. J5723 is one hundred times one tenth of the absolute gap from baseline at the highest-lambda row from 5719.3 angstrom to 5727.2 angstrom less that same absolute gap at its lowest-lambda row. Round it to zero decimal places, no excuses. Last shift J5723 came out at 12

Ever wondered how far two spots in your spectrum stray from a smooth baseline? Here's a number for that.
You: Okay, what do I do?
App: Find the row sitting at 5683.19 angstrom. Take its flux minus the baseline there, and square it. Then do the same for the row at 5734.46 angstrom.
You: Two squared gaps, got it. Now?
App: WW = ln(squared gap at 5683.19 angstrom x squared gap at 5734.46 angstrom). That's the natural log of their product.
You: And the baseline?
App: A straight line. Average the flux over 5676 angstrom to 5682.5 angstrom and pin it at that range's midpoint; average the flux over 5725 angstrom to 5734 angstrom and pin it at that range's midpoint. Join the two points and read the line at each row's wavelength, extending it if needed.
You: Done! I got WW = 6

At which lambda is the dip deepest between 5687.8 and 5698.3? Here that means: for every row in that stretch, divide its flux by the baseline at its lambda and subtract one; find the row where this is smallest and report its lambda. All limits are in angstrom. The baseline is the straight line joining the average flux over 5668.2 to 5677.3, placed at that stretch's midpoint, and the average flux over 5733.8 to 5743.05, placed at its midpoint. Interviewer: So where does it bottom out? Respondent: 5691.05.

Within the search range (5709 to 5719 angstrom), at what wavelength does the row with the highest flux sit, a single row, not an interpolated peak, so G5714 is 5712.05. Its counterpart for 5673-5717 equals 5677.96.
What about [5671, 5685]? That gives 5677.96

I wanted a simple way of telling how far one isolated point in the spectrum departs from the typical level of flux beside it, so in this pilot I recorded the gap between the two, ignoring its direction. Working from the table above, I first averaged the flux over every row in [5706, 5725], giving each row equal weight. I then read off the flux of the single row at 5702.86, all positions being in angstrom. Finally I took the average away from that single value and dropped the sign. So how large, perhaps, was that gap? 0.4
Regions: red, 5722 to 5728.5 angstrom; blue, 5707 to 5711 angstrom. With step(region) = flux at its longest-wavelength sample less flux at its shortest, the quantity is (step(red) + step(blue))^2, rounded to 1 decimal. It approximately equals 2.6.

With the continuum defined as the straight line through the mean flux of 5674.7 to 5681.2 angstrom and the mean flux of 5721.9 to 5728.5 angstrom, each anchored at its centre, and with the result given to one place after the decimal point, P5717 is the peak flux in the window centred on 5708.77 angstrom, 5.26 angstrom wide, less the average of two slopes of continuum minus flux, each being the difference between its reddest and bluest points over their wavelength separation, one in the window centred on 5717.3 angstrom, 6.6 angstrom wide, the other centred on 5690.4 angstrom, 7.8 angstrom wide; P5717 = 16.7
